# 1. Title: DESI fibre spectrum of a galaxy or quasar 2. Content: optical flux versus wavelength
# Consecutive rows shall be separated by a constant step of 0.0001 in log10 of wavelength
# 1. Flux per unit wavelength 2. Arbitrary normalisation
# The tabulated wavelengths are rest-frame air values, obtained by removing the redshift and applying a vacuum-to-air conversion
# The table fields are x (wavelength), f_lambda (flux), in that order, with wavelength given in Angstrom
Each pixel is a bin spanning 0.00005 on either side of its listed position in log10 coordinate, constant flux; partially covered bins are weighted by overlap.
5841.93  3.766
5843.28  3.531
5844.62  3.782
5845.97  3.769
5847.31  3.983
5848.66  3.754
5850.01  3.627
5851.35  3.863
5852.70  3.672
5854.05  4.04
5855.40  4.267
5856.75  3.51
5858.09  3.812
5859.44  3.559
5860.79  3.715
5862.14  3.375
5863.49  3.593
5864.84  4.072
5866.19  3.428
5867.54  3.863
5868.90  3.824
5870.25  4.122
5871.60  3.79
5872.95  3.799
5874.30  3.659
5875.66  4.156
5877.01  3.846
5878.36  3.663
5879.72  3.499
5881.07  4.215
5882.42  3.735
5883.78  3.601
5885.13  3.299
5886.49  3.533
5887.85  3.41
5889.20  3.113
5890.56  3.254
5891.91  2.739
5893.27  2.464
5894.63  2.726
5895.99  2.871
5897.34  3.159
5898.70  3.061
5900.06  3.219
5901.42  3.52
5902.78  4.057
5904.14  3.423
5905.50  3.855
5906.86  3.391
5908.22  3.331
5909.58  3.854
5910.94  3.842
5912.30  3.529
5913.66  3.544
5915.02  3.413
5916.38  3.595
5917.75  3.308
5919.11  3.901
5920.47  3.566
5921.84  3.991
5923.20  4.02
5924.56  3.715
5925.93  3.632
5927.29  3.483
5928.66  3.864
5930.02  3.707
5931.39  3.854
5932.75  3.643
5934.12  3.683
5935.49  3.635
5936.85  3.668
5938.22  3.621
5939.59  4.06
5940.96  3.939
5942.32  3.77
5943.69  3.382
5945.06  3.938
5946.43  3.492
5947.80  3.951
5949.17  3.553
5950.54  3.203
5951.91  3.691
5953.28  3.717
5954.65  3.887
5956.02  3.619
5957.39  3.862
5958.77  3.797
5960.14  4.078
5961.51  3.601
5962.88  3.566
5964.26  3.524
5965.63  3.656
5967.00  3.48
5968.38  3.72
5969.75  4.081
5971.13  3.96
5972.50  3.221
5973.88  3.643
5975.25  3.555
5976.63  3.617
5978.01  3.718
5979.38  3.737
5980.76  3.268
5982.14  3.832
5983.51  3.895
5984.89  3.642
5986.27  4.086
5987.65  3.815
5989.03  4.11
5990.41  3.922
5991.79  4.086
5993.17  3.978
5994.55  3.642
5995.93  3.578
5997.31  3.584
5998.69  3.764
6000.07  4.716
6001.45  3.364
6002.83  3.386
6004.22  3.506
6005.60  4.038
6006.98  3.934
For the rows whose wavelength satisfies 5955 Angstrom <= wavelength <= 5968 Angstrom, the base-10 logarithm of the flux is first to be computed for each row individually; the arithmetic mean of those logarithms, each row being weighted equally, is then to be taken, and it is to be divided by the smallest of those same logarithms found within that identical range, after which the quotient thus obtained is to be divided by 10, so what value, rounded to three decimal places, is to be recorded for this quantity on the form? 0.105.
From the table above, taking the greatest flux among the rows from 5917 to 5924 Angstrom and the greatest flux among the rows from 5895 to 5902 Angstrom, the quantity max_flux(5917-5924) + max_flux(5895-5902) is 7.54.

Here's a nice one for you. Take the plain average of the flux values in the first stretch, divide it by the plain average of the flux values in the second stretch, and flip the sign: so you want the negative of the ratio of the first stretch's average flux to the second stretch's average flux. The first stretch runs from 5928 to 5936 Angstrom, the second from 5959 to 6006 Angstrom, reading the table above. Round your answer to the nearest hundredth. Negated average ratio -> -1.00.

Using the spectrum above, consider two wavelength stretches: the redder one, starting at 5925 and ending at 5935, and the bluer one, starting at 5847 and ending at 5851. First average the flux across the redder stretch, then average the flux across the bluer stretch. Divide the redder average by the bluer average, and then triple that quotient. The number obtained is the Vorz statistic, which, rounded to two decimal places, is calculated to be 2.93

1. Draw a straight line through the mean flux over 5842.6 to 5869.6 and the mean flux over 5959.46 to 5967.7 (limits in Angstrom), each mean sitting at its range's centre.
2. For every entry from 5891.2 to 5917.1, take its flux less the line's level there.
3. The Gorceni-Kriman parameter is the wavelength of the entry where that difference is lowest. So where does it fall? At 5893.27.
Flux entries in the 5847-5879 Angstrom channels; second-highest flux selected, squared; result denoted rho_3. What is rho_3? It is 17.3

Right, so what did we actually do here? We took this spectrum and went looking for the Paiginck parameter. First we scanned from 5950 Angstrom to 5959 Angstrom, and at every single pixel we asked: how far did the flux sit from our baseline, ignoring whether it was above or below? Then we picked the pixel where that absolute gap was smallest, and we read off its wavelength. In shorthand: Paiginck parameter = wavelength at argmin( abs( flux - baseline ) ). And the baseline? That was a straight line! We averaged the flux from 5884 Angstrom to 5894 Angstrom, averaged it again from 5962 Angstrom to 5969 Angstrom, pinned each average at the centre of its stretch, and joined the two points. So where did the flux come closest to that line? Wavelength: 5956.02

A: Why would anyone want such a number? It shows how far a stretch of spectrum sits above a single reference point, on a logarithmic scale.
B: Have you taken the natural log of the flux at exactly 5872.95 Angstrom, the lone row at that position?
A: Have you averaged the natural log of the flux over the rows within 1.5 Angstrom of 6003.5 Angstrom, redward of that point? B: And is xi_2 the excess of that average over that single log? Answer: -0.10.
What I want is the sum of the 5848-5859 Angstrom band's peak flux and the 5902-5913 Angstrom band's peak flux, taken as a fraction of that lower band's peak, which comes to 1.95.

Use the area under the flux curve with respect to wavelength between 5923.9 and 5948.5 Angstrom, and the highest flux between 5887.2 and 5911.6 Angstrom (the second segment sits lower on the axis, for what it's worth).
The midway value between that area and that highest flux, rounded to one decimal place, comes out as 47.8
